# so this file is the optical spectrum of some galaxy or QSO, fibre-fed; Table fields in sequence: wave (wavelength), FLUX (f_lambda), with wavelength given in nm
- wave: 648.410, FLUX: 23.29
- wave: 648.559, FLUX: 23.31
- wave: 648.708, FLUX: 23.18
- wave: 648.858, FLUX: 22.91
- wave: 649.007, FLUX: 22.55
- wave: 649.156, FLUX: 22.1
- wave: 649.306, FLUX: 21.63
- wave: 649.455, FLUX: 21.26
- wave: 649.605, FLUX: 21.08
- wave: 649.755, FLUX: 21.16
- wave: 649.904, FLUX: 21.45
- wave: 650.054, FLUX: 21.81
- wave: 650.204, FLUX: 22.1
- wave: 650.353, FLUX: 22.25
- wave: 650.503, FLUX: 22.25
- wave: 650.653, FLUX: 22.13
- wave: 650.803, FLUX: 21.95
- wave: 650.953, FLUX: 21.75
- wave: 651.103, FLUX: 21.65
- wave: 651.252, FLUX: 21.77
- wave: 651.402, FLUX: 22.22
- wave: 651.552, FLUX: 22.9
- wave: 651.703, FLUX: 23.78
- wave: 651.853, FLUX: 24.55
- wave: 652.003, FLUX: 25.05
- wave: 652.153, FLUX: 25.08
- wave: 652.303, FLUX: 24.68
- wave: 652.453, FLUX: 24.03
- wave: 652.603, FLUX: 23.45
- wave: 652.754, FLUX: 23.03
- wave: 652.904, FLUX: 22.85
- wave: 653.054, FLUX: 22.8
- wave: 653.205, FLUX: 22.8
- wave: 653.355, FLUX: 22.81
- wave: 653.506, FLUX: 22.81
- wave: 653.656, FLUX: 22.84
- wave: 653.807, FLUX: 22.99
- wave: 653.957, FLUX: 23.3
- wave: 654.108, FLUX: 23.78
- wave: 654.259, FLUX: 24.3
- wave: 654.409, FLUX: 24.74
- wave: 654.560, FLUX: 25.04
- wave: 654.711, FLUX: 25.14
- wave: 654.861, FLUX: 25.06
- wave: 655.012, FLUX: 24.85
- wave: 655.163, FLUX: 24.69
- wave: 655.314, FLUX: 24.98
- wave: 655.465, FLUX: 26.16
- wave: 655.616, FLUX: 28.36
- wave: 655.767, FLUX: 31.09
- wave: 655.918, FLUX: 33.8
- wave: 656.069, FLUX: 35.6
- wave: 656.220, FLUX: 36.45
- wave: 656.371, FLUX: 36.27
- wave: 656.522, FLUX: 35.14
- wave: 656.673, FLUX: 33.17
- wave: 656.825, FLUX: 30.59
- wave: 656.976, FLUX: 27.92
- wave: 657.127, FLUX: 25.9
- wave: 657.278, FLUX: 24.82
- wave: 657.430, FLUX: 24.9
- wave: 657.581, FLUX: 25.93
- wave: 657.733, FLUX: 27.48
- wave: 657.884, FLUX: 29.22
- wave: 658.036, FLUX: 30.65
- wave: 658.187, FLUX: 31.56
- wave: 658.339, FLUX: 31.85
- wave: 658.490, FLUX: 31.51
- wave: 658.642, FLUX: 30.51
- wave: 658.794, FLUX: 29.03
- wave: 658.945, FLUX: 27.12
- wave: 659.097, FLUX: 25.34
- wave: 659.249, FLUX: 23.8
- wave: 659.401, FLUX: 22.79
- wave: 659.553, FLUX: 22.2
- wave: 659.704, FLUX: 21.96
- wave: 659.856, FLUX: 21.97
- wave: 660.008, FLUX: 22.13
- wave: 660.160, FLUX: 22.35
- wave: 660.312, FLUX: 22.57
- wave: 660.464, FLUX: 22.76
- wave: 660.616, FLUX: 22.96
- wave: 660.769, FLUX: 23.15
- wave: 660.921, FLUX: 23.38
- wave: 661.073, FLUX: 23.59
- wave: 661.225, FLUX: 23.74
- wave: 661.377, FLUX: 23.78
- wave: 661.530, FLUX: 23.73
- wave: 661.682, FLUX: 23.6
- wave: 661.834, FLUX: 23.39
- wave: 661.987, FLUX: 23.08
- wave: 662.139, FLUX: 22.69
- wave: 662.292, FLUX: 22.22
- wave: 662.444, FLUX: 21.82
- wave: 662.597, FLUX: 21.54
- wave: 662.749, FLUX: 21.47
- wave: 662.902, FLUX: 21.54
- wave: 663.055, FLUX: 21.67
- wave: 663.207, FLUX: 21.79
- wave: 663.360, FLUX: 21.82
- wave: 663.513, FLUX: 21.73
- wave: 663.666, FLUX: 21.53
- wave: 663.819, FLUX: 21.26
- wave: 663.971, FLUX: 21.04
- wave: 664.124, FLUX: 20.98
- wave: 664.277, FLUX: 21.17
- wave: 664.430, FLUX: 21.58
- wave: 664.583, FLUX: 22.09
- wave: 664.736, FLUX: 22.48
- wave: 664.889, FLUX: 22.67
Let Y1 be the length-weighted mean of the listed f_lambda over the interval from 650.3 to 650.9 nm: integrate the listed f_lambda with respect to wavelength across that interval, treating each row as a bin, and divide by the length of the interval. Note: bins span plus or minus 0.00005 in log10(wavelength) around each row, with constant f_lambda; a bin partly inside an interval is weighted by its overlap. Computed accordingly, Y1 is 22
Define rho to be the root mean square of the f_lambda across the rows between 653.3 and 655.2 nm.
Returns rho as 24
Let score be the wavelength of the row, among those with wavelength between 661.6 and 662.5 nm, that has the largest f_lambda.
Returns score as 661.682 nm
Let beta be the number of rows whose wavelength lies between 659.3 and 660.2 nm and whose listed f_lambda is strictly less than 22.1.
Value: 2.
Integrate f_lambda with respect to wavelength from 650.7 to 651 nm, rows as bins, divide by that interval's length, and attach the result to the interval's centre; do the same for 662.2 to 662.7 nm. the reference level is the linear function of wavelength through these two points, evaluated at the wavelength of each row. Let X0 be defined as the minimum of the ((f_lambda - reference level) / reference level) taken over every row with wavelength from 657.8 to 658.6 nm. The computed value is 0.34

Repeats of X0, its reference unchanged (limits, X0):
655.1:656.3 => 0.13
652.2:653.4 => 0.04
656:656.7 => 0.52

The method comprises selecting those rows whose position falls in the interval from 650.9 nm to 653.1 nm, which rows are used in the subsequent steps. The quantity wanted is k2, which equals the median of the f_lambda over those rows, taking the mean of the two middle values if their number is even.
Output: 23.0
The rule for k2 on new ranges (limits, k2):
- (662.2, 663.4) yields 21.7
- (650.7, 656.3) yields 24.0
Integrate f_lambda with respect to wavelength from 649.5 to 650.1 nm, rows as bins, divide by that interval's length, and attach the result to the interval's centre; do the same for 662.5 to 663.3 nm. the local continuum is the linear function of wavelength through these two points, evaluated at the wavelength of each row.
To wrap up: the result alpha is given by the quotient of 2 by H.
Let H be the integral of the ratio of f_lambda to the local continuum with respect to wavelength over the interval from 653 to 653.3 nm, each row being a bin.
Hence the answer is 6.3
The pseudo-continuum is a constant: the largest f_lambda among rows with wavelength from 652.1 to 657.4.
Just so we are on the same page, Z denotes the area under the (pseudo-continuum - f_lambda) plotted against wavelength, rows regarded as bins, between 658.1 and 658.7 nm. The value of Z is 3.1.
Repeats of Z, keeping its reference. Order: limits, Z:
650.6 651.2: 8.8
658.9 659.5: 7.1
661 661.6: 7.6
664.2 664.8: 8.8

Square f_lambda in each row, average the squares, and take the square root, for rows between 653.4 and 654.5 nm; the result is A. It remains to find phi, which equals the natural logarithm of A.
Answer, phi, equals 3.16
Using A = 23.5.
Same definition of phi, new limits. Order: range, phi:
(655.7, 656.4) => 3.55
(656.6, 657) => 3.42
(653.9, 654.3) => 3.17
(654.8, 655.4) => 3.21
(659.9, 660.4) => 3.11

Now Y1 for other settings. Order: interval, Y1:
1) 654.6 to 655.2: 25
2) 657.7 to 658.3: 30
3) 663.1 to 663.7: 22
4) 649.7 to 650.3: 22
